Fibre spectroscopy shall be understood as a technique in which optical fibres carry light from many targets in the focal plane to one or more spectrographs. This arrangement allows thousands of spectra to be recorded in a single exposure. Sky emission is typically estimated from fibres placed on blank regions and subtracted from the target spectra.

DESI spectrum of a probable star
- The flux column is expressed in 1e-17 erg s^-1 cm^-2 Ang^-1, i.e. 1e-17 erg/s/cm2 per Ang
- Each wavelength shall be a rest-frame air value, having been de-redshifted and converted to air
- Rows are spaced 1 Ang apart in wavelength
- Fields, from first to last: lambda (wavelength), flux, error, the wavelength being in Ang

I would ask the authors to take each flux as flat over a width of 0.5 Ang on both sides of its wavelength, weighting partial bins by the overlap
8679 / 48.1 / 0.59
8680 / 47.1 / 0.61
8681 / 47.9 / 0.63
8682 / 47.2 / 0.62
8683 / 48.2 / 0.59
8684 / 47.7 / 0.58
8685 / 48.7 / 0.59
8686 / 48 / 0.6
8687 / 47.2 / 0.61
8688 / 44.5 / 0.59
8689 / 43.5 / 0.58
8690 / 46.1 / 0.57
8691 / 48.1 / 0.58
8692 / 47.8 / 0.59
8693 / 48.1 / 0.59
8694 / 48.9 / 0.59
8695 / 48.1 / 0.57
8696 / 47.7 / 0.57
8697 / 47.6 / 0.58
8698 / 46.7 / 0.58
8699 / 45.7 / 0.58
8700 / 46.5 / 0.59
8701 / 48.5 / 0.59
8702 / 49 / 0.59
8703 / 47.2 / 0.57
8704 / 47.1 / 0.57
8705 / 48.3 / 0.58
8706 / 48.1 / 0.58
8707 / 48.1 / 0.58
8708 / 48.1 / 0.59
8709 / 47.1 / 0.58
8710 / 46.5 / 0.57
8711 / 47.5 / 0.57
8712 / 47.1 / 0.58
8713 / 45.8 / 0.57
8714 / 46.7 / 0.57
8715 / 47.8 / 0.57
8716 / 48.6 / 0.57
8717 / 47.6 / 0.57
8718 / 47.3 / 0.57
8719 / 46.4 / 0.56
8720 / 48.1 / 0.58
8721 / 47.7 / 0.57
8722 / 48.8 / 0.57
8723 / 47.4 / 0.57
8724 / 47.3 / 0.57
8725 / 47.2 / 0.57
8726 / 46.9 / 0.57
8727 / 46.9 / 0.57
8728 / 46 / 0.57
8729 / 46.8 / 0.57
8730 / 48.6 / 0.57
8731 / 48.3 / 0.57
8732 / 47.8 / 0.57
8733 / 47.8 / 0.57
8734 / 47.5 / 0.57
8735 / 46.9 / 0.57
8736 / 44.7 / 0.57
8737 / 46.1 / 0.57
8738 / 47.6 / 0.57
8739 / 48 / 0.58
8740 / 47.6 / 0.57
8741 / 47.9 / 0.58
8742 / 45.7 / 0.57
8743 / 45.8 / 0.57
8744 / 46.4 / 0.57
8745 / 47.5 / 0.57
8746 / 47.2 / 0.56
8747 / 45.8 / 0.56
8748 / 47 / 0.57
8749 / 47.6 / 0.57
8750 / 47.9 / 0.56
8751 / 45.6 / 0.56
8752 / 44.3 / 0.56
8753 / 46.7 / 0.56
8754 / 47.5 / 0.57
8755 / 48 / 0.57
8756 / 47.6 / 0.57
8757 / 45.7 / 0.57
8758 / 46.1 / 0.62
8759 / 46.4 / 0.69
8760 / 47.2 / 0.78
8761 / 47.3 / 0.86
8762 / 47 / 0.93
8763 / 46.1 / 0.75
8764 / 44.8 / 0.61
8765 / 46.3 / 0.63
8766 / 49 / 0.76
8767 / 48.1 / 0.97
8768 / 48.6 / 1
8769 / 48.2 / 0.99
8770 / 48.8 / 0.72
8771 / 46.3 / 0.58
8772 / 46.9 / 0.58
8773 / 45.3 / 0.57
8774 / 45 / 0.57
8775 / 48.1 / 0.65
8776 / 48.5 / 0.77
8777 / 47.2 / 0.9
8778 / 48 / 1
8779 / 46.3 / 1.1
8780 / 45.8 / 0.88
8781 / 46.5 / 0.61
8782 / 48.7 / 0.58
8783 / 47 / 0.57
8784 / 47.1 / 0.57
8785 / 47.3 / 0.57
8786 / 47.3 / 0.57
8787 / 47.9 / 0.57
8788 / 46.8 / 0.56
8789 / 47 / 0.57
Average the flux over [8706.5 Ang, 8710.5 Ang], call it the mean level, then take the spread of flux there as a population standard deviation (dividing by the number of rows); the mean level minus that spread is 46.8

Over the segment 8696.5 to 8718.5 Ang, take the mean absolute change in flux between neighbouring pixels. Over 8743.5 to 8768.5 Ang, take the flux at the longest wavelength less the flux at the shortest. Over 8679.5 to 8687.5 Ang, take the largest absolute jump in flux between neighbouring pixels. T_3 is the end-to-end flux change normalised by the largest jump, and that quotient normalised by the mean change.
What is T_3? 2.73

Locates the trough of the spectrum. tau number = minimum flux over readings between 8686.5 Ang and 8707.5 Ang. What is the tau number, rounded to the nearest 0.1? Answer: 43.5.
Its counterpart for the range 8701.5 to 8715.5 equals 45.8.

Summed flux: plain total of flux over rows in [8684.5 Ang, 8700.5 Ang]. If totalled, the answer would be 753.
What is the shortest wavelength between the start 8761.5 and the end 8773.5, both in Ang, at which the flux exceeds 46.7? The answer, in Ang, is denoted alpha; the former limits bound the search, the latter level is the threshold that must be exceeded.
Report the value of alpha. 8762 Ang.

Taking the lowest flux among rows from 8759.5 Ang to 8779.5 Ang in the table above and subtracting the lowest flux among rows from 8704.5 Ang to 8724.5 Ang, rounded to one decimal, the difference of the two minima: -1.0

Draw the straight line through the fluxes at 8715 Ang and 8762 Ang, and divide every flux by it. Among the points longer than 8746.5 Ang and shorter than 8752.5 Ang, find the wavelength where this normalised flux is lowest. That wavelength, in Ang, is 8752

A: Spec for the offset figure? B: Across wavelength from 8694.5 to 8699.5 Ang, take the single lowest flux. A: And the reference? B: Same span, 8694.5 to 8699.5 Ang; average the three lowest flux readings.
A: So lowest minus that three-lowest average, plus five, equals 4.0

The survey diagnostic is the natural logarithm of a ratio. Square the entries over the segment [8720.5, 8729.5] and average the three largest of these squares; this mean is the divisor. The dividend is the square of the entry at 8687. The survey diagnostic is -0.032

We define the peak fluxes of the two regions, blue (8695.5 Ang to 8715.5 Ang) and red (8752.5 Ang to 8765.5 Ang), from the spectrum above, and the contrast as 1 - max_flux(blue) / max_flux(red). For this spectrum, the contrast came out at -0.02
